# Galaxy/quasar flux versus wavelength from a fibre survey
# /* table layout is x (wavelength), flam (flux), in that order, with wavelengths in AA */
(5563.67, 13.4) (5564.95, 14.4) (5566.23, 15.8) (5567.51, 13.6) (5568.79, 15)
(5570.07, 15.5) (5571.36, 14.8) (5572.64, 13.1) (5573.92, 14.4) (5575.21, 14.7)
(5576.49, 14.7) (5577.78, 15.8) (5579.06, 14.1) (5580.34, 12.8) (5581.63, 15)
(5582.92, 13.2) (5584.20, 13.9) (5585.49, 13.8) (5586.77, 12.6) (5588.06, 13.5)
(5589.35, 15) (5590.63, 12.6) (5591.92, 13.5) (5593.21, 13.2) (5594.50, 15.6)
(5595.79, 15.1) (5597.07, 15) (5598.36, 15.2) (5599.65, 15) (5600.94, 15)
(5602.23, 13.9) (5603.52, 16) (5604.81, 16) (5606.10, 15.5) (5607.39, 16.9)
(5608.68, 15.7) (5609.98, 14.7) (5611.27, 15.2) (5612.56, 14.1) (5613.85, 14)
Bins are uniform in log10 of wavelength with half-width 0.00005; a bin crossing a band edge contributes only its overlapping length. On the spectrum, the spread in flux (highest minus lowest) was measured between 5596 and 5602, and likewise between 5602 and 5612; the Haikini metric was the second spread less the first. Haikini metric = 2.8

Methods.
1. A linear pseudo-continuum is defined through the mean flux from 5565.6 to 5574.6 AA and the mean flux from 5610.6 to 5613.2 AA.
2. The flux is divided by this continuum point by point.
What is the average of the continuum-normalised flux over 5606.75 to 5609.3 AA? 1.11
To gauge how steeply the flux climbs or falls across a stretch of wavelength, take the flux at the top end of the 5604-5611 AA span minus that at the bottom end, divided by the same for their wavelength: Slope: -0.3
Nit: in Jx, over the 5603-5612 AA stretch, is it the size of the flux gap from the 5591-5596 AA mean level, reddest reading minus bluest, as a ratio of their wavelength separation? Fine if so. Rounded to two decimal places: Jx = -0.10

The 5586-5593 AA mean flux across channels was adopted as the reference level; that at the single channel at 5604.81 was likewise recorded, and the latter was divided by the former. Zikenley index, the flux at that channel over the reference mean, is 1.19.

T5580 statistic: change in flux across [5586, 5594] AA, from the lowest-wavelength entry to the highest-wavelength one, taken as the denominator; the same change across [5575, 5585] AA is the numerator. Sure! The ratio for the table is -1.3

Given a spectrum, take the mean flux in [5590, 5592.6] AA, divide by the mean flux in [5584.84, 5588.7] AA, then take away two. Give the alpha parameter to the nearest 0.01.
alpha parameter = -1.02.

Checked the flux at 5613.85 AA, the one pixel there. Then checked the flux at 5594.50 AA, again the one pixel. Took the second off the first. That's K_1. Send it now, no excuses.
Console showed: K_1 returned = -1.6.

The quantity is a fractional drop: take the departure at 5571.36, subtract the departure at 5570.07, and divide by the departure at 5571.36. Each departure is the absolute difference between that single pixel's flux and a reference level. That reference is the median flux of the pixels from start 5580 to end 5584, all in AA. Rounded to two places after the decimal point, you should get -0.44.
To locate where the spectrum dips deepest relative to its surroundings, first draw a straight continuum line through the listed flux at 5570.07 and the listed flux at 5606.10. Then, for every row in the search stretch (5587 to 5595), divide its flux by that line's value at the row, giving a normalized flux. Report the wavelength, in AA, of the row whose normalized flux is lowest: 5590.63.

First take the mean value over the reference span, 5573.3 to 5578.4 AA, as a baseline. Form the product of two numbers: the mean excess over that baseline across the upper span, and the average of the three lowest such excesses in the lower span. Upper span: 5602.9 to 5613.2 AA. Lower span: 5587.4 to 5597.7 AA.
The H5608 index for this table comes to -1.1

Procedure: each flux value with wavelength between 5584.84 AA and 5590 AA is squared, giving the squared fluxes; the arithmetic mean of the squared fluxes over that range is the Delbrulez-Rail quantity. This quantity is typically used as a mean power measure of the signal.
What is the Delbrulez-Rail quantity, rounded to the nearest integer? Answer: 189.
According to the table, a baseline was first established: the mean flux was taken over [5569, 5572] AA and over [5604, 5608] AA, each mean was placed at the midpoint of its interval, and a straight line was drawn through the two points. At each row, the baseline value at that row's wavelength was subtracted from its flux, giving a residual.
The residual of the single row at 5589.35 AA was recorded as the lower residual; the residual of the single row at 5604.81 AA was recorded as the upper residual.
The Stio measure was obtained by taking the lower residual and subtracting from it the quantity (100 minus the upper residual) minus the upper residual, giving -101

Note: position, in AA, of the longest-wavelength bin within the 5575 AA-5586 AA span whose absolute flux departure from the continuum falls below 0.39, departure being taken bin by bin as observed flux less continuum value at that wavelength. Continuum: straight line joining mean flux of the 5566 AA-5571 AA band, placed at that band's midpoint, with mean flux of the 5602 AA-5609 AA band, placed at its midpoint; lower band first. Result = 5581.63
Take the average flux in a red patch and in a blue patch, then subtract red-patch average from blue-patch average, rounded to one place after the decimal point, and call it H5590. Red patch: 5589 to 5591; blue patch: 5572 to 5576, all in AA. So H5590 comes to 0.3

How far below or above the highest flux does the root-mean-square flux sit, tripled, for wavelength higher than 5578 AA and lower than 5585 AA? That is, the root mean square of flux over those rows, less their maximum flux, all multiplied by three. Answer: -3.5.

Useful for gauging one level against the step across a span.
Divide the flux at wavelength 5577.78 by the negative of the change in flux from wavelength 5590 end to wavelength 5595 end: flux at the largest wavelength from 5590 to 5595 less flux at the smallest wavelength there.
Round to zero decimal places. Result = -5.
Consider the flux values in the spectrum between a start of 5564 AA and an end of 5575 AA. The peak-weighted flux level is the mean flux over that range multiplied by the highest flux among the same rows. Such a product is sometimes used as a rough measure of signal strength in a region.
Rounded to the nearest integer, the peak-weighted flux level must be 230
